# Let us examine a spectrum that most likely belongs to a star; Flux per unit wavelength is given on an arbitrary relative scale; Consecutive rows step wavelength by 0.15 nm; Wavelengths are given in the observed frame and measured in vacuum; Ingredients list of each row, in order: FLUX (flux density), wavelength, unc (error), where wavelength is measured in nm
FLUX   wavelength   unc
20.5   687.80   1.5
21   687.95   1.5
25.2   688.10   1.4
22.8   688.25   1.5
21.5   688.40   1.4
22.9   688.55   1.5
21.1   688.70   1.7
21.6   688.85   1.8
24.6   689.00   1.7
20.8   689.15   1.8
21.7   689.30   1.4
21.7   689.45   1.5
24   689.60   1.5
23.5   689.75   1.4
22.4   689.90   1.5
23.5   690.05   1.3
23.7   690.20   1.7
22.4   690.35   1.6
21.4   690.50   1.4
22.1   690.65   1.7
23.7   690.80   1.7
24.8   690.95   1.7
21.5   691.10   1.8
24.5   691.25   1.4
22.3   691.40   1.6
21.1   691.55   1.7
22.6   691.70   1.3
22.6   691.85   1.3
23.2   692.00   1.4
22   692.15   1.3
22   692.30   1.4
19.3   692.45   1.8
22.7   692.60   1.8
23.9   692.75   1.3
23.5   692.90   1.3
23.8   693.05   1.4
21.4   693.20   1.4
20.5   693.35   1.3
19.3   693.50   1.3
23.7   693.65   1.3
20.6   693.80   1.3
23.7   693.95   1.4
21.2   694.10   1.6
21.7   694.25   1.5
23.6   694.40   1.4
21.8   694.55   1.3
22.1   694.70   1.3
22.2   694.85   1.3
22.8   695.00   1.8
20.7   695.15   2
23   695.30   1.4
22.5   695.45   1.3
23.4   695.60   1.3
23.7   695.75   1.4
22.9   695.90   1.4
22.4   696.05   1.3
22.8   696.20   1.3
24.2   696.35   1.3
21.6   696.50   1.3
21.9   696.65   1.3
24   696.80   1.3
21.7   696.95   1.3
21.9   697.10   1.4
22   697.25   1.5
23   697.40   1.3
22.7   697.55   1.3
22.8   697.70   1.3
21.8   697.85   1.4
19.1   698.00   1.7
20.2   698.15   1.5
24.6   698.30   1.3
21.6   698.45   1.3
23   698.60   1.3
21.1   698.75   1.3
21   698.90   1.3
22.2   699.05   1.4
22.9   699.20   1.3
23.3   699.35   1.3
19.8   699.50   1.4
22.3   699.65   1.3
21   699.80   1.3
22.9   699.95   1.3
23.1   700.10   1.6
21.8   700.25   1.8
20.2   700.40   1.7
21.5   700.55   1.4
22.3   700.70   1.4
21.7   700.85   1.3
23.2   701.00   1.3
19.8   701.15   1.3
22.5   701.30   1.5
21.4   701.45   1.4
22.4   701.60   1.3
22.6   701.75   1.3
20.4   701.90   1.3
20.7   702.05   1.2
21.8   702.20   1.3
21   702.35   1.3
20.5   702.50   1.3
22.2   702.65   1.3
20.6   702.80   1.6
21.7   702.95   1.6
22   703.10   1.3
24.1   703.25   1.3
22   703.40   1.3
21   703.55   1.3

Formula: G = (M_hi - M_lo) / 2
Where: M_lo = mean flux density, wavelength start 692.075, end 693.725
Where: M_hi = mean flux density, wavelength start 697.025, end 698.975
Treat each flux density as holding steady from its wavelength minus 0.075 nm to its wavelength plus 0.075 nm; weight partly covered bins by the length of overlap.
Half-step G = -0.05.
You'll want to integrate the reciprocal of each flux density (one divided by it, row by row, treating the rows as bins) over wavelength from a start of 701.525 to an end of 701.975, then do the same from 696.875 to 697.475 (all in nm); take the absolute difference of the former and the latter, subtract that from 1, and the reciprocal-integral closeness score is 0.994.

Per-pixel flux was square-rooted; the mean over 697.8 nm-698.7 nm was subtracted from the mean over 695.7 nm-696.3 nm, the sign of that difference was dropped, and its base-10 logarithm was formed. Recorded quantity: -0.9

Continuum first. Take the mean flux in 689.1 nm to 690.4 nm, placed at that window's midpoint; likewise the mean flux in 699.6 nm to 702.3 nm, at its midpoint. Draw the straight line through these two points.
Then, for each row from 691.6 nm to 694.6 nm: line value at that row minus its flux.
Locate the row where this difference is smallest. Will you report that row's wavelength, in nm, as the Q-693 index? 692.75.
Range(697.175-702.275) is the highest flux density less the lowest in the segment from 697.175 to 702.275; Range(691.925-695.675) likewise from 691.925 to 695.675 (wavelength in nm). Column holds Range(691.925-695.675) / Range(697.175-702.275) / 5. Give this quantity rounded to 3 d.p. 0.167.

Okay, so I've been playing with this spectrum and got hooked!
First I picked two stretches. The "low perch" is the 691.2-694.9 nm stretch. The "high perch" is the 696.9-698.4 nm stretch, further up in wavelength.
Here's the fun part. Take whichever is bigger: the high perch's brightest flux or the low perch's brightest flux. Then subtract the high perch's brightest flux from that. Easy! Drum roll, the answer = 0.0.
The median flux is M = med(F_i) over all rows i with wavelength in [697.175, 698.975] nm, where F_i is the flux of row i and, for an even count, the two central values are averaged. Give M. 21.9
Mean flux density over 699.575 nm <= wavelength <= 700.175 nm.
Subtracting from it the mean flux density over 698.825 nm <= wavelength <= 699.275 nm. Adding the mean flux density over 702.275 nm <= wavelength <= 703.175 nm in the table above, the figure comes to 21.6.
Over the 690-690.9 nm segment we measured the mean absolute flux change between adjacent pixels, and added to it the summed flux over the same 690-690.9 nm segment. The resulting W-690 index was 138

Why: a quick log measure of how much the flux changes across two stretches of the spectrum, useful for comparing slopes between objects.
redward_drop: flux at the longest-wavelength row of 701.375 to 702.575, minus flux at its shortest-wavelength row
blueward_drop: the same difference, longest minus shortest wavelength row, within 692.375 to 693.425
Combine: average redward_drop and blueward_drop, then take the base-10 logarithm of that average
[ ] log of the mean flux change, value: -0.82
